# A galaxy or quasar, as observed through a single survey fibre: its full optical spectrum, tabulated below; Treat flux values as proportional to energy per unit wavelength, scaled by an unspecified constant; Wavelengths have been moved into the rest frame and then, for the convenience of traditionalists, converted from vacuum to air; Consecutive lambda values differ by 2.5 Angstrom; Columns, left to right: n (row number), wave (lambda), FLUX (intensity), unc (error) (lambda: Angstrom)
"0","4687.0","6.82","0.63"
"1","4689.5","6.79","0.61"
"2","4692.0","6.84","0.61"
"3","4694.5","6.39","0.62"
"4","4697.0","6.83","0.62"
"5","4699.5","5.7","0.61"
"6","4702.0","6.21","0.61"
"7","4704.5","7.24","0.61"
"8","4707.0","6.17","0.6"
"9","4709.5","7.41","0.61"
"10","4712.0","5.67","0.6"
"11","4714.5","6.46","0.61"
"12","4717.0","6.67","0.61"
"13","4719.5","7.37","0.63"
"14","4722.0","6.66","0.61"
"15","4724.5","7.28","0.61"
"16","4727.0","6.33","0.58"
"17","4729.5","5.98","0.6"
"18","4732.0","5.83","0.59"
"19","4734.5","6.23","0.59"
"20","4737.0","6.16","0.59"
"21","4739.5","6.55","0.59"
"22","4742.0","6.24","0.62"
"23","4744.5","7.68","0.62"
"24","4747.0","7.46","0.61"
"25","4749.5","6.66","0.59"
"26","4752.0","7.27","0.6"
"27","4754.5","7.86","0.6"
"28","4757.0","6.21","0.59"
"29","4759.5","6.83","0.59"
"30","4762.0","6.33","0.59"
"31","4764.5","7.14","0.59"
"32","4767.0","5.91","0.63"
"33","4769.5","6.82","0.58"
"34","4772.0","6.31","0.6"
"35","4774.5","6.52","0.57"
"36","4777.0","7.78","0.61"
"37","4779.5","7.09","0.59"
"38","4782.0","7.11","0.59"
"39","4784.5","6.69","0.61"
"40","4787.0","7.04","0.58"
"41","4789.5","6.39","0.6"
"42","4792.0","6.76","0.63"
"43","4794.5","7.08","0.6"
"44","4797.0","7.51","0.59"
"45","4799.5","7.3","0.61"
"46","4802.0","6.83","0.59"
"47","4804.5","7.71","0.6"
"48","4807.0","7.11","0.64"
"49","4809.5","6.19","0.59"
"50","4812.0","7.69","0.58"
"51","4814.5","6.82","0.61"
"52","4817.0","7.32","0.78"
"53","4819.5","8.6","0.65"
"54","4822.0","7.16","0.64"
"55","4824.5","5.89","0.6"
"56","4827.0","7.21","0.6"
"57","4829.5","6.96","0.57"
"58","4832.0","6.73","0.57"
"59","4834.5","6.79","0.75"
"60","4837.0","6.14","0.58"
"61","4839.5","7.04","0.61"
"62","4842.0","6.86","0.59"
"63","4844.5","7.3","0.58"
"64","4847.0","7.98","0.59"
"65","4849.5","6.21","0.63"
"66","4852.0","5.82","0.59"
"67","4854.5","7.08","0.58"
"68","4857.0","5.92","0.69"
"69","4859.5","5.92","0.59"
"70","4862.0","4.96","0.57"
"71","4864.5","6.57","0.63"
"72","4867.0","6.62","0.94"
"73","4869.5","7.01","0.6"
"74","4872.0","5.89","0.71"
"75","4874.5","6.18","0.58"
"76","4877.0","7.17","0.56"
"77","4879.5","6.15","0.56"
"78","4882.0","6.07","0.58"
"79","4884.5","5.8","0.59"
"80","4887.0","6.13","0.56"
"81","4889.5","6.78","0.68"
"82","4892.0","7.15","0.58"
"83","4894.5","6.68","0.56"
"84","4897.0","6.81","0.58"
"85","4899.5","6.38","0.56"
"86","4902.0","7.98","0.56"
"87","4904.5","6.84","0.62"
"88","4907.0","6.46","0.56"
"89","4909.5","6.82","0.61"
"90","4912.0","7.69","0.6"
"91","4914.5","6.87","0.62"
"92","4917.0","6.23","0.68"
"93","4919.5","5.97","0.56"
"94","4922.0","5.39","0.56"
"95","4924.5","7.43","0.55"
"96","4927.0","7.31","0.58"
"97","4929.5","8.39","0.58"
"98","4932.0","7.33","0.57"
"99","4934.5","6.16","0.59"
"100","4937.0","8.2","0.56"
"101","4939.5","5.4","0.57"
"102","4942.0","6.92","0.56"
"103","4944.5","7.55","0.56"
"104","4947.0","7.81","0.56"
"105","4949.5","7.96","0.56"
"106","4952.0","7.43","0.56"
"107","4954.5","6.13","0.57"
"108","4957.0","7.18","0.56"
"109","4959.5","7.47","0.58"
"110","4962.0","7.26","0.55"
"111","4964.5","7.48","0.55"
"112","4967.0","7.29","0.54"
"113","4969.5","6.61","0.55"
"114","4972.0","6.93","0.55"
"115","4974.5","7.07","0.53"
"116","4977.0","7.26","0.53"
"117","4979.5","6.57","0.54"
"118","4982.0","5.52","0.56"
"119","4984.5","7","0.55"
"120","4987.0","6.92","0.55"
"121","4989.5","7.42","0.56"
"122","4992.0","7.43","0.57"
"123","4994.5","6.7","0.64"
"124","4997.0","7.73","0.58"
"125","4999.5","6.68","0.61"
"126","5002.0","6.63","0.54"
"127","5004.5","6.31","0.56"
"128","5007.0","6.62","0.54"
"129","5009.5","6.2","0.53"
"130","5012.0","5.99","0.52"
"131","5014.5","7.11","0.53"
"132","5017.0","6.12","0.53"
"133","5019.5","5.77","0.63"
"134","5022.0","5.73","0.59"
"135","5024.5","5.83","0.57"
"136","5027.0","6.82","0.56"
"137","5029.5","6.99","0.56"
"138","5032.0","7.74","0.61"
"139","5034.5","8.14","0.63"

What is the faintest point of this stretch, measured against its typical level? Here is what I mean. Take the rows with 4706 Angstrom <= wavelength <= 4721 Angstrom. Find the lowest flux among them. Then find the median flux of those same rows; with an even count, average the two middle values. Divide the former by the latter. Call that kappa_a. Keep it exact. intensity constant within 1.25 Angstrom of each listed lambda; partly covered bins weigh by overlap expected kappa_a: 0.86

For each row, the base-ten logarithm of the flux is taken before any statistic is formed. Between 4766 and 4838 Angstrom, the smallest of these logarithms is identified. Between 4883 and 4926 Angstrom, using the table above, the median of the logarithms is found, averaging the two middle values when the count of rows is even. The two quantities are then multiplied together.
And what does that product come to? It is 0.640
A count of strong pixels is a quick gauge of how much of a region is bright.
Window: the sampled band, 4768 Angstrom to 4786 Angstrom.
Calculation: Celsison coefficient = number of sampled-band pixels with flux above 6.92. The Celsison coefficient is 3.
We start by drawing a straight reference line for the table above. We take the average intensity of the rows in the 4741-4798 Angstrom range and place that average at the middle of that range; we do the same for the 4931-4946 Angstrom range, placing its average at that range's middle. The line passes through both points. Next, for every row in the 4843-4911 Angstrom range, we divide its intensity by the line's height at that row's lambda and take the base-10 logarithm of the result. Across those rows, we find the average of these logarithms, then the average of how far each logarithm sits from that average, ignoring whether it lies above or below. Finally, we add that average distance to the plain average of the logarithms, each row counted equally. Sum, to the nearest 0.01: 0.01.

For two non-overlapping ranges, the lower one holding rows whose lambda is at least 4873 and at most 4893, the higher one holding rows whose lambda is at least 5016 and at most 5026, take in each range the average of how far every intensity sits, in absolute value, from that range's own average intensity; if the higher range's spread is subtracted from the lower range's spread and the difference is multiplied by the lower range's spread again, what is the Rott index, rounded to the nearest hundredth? 0.15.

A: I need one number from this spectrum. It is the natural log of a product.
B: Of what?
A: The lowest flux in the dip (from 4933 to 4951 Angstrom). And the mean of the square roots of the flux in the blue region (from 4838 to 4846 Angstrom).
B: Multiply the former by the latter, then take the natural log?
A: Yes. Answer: 2.66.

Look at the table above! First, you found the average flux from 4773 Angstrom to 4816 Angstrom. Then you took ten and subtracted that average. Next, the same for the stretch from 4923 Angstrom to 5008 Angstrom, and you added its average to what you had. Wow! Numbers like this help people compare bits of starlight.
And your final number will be 10.0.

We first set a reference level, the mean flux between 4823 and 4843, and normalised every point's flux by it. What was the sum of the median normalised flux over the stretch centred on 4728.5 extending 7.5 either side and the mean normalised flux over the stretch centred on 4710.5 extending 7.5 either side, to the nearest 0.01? 1.92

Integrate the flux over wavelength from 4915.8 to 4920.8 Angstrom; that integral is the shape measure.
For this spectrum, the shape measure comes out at 30.5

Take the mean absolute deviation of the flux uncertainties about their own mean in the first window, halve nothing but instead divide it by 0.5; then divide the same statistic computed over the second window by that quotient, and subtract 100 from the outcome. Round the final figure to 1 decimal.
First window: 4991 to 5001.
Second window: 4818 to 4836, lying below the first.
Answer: -99.1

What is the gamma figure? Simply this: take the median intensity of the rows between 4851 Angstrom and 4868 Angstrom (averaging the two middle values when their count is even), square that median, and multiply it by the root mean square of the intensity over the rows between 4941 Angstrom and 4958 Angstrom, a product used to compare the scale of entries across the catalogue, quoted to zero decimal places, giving 256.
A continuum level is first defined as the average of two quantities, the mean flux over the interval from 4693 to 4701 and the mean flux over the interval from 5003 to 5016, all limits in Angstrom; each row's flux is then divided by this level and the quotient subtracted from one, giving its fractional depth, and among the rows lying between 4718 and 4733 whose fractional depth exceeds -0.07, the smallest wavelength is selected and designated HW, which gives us 4722.0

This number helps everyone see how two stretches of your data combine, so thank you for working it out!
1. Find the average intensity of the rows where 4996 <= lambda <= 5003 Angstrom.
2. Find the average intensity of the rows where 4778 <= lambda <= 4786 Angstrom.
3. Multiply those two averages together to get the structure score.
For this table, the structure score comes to 49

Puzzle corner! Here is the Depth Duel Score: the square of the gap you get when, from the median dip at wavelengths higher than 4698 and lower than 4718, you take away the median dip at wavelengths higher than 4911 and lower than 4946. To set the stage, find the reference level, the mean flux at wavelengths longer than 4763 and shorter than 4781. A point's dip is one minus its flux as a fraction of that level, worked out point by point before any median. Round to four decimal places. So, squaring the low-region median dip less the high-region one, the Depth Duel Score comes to 0.0132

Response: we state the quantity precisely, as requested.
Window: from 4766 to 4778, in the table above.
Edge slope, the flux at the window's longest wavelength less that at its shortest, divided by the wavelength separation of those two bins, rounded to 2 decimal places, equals 0.19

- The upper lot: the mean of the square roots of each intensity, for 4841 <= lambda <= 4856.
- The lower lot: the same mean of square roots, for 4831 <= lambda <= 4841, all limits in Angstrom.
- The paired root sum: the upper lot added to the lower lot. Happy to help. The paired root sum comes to 5.20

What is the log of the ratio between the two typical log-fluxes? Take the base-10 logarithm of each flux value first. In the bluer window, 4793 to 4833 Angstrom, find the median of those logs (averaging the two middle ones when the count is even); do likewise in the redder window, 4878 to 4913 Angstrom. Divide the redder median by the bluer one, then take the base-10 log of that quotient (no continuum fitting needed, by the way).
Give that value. -0.013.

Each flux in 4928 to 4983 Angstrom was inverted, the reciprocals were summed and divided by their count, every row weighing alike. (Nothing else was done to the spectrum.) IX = 0.143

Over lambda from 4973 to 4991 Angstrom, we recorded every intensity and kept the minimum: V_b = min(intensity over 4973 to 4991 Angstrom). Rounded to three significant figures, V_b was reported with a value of 5.52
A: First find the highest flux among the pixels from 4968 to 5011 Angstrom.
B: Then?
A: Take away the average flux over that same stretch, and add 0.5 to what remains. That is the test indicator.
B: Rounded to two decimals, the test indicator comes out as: 1.43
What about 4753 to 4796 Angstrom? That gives 1.54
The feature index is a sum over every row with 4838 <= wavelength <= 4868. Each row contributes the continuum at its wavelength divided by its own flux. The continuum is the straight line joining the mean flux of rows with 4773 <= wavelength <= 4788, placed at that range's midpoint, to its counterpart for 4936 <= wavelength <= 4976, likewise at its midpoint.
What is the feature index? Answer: 13.2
